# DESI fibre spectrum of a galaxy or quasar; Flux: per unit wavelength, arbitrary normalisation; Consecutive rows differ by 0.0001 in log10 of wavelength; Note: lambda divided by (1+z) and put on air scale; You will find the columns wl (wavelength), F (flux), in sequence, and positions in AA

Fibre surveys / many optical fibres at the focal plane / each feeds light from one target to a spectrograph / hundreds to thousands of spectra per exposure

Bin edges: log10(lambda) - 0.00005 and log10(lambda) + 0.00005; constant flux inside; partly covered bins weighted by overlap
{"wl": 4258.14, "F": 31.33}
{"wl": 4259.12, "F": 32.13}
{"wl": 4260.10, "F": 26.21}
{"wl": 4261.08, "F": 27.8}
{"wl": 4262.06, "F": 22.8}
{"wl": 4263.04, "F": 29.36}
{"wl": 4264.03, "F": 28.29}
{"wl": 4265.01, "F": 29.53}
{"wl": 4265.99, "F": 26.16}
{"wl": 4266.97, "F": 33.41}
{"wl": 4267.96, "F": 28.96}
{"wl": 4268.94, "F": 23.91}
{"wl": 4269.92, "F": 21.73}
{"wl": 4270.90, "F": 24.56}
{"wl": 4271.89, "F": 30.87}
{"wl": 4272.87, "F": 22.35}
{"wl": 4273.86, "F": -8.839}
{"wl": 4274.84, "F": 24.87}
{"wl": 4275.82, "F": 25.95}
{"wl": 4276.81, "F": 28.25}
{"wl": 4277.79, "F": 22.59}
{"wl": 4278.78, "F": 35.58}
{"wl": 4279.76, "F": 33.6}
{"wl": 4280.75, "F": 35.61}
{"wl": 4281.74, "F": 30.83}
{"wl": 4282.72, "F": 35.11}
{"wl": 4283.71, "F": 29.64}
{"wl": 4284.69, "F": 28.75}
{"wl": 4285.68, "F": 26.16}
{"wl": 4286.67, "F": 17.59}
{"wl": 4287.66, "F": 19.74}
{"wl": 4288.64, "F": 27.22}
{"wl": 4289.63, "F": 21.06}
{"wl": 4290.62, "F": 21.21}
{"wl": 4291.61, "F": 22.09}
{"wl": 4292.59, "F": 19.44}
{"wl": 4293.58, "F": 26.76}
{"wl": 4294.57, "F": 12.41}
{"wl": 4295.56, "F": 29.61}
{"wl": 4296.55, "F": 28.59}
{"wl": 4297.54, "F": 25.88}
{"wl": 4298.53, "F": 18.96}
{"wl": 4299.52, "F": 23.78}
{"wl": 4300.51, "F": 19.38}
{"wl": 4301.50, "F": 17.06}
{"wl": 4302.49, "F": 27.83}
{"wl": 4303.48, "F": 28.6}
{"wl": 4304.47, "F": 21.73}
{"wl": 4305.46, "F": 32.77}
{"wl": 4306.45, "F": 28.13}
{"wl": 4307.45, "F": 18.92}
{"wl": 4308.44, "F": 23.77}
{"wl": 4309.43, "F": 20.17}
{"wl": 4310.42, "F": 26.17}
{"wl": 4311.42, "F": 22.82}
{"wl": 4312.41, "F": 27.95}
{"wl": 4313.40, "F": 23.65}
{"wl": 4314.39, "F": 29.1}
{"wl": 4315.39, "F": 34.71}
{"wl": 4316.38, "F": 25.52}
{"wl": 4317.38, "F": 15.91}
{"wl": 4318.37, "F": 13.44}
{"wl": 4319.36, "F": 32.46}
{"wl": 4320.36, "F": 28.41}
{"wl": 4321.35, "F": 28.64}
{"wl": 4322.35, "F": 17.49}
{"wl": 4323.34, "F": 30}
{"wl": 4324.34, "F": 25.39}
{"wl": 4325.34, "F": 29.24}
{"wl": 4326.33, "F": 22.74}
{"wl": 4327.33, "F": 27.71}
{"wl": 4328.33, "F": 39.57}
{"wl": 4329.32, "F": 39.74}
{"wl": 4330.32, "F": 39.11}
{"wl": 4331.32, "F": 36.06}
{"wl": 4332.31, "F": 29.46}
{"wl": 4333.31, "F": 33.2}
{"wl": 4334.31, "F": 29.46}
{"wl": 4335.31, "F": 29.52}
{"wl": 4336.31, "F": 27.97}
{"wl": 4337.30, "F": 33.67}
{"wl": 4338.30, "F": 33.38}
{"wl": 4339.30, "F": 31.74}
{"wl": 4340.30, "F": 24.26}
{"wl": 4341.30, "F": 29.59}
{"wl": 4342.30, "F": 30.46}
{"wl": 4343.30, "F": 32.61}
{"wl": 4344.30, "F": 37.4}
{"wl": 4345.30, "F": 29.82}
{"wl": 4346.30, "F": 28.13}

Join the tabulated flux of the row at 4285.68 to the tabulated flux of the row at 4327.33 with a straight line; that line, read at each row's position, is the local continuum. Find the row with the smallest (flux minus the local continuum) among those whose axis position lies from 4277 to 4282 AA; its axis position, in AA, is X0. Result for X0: 4277.79 AA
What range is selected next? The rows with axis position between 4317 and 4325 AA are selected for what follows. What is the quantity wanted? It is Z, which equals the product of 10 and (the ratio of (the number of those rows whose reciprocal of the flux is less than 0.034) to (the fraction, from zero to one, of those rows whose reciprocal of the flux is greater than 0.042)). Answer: 53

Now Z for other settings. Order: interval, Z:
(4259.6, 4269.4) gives 200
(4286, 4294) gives 0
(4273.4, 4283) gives 600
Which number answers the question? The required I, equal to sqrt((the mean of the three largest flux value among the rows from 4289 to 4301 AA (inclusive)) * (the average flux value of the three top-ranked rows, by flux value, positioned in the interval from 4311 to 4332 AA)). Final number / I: 33.4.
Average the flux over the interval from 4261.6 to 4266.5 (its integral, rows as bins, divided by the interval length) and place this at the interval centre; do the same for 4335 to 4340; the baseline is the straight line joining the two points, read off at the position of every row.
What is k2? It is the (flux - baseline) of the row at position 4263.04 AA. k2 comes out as 2.1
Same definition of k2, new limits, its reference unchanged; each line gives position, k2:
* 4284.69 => 0.4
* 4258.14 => 4.4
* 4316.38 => -4.5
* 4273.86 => -36.6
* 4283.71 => 1.3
